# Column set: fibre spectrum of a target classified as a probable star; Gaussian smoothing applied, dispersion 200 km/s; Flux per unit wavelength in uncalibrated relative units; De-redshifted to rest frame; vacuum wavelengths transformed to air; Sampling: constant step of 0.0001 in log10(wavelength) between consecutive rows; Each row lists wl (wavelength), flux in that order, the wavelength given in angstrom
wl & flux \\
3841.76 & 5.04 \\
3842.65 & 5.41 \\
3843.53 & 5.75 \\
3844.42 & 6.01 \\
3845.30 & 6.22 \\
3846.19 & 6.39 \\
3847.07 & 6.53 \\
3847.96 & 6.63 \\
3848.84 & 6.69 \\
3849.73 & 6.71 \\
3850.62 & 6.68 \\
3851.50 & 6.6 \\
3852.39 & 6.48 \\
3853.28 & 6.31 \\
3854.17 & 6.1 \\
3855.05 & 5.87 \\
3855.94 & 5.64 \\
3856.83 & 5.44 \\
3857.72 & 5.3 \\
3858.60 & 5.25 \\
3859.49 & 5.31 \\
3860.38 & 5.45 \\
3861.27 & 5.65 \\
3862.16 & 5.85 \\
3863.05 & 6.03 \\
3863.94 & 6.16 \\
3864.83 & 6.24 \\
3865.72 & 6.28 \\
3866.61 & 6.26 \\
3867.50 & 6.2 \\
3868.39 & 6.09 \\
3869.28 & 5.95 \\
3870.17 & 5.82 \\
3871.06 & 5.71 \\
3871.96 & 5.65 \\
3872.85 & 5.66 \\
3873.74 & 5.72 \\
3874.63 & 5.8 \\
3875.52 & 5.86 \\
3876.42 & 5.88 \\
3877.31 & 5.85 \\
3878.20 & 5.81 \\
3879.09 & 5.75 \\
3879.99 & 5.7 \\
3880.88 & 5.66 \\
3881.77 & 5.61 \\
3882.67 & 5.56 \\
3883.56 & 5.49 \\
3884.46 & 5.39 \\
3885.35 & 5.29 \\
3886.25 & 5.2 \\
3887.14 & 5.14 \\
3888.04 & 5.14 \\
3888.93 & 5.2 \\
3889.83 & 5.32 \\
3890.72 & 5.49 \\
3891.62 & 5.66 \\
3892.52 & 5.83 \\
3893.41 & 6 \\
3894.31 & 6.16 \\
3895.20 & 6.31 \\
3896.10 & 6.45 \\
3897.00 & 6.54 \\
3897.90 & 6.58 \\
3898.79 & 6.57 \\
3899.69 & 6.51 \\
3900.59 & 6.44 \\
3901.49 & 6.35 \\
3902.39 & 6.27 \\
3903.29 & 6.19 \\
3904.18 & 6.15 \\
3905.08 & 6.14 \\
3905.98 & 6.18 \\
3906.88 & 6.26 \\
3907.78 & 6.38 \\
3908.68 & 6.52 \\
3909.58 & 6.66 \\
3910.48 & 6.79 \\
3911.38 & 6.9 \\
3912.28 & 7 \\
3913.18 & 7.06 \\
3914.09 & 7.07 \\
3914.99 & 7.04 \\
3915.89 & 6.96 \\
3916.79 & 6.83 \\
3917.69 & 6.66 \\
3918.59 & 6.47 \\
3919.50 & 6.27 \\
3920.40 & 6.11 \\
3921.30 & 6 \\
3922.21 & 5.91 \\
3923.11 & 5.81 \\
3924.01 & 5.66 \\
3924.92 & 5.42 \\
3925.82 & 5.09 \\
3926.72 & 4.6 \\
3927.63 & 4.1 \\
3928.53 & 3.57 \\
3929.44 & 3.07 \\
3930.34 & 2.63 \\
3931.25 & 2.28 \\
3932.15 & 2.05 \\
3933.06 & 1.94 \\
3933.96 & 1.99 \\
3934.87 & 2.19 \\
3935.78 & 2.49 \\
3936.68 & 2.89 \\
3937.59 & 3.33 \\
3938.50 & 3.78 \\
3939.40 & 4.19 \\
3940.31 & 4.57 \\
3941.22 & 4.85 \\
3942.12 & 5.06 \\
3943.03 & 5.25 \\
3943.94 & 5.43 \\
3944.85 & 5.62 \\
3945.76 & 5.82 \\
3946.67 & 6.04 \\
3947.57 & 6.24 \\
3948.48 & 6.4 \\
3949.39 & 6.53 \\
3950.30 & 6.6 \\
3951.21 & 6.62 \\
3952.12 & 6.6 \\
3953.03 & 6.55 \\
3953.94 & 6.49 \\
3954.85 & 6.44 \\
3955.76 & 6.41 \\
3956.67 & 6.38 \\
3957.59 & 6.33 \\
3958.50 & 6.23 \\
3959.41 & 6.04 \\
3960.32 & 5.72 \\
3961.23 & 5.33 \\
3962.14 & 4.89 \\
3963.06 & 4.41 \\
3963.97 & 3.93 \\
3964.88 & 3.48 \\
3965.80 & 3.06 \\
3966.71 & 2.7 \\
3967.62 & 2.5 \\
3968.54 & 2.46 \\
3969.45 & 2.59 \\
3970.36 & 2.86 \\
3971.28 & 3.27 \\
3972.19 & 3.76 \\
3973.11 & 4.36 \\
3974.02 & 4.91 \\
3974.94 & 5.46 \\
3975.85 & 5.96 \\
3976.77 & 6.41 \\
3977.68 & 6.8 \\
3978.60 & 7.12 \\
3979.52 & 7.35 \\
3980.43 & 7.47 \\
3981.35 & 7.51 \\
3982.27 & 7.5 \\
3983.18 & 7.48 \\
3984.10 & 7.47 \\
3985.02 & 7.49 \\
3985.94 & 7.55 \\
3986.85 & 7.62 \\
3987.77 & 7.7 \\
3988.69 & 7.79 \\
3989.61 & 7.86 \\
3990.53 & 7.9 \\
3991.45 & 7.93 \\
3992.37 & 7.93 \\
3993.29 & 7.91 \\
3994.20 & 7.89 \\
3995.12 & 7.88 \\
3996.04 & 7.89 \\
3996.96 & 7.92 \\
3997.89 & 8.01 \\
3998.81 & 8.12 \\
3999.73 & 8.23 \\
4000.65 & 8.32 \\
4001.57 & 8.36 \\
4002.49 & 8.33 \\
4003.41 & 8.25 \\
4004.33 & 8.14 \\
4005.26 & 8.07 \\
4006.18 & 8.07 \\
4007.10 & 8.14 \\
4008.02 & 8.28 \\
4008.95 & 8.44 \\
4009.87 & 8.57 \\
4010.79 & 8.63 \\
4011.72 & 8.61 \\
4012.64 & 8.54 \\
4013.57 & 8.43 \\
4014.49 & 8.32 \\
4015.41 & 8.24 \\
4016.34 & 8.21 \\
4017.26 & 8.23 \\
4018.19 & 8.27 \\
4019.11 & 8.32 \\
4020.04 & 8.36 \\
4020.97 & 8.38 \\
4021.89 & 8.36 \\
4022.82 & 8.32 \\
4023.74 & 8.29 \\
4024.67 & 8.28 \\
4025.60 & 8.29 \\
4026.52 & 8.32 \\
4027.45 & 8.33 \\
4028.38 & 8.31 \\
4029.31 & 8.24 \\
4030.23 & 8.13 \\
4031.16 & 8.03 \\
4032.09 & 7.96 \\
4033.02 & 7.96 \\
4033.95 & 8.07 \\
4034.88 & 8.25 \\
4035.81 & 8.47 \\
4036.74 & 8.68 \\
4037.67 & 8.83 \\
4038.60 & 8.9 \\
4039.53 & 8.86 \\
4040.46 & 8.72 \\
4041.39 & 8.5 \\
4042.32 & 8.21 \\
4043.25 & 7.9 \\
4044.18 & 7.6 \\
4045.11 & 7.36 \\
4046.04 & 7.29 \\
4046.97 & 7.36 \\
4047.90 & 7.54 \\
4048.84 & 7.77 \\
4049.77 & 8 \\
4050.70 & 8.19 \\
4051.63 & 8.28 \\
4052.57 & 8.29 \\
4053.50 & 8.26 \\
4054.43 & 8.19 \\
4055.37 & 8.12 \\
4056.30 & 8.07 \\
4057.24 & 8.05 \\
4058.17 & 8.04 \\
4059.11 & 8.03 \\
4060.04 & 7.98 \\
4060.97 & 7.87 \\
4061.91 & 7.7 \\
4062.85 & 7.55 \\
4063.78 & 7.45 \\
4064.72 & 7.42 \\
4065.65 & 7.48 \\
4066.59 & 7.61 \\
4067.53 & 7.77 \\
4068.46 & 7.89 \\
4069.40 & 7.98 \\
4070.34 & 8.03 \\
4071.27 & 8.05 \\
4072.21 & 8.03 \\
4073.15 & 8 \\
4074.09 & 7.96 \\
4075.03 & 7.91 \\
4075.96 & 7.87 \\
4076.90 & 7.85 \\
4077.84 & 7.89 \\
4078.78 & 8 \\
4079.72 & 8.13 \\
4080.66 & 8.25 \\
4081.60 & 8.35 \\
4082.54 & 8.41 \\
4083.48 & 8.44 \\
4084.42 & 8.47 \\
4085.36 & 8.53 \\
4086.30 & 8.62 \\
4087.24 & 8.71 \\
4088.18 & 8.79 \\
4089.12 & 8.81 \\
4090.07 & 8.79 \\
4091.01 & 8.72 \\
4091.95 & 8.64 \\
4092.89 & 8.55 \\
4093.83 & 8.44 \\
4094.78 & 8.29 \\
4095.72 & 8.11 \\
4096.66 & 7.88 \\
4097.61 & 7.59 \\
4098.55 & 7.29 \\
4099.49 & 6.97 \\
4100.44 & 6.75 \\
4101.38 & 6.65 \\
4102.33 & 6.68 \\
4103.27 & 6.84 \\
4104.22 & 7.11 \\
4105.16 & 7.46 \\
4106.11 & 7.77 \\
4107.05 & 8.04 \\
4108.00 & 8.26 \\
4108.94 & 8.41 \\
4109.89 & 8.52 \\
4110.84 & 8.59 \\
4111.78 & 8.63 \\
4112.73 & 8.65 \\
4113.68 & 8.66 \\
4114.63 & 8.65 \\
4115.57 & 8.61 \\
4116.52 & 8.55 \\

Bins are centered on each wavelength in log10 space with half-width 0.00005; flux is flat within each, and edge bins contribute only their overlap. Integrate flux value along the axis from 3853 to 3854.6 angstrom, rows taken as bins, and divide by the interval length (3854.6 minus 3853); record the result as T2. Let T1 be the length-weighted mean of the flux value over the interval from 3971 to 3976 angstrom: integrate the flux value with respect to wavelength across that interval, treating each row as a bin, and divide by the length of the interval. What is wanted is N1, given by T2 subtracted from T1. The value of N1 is -1.6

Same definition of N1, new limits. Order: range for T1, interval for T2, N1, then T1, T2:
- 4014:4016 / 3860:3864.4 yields 2.5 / 8.3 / 5.83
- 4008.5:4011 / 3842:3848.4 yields 2.5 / 8.6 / 6.10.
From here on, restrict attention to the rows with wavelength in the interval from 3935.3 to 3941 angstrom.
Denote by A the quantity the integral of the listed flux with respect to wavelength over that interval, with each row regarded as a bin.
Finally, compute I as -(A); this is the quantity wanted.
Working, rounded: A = 20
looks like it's -20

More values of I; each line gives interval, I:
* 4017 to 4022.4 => -45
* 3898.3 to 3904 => -36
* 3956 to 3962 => -36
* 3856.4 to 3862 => -30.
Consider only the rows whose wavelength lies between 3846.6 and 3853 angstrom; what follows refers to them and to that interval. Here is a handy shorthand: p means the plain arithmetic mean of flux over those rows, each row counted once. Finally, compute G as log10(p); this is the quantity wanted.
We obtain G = 0.821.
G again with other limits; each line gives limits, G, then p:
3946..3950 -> 0.800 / 6.3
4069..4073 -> 0.904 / 8.0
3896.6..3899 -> 0.817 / 6.6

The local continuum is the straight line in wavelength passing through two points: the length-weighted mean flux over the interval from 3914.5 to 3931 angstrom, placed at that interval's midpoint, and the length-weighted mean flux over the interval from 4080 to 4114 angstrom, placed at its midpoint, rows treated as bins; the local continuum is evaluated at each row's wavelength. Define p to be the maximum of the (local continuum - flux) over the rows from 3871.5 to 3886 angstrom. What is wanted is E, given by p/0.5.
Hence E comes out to -0.9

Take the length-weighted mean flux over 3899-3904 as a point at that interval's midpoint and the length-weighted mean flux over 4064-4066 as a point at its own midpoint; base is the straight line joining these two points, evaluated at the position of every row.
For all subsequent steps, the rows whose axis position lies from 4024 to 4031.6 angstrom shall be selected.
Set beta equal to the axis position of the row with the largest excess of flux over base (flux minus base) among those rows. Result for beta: 4027.45 angstrom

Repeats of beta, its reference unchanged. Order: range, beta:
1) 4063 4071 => 4070.34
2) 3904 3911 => 3910.48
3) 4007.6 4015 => 4010.79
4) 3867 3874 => 3867.50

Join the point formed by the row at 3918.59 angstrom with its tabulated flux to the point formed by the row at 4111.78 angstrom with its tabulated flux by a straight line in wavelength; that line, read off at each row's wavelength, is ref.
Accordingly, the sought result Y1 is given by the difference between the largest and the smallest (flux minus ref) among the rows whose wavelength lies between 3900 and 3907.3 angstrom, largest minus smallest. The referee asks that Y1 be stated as 0.4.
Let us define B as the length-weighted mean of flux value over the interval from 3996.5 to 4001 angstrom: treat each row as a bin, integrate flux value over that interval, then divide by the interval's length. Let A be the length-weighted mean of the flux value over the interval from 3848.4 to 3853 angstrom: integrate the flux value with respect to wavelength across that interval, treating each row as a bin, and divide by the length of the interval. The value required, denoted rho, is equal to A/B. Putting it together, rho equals 0.82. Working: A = 6.6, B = 8.1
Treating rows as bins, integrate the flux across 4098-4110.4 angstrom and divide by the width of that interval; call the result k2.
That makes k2 7.4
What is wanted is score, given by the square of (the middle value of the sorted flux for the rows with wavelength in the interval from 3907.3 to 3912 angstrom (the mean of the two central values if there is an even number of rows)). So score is 44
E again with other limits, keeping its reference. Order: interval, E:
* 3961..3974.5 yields 7.3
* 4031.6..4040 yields -1.7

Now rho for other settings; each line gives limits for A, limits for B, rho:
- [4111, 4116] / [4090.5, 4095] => 1.01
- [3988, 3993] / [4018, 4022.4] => 0.94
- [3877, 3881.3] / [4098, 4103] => 0.84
